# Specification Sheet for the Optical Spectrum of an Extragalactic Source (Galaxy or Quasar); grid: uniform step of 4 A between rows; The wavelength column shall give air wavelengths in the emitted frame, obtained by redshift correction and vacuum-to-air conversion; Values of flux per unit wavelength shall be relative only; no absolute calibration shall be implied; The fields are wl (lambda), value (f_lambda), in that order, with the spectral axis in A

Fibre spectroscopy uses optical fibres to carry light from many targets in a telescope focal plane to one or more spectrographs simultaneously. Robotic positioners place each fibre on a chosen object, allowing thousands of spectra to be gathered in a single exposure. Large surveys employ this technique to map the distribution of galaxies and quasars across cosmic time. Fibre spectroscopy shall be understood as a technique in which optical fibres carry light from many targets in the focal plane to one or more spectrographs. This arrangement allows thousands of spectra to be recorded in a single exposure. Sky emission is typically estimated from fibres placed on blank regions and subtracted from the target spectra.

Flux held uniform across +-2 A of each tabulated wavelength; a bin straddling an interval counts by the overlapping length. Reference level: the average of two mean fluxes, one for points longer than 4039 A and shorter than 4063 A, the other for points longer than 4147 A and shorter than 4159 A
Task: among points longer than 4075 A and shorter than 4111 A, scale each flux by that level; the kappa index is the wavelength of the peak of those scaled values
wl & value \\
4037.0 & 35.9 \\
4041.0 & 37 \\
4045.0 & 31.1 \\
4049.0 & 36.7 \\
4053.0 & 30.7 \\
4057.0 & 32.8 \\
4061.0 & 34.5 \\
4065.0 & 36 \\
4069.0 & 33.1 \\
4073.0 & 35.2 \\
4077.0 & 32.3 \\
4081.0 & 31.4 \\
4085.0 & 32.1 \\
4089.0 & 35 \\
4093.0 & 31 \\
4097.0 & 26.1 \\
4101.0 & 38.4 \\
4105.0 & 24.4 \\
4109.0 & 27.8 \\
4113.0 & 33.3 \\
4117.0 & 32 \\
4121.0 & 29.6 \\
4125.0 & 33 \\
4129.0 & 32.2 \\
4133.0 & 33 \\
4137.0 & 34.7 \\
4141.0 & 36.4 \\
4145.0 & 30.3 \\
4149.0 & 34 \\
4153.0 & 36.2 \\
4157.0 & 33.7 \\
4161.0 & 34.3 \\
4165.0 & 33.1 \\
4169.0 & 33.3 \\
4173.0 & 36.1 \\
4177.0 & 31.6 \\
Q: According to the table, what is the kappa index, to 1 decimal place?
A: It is 4101.0 A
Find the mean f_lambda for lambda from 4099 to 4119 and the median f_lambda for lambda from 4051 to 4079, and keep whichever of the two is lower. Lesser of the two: 31.2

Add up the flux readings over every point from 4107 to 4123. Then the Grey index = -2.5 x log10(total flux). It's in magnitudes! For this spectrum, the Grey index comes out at -5.22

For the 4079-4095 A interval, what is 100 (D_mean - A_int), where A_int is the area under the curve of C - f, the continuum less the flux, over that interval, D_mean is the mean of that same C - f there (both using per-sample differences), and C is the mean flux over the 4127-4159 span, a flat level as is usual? -2156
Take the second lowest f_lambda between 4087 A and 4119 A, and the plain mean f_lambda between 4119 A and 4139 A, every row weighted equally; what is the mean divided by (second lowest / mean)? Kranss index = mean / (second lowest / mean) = 40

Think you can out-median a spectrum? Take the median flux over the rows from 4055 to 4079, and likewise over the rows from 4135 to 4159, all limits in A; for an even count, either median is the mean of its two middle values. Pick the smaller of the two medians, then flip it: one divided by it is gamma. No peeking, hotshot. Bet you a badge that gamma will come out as 0.0296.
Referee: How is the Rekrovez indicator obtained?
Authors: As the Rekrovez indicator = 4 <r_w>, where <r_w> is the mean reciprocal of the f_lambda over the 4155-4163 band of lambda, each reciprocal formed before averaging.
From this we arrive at 0.118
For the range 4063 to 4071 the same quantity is 0.116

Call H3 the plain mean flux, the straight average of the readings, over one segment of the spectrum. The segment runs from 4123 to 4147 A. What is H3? 33.3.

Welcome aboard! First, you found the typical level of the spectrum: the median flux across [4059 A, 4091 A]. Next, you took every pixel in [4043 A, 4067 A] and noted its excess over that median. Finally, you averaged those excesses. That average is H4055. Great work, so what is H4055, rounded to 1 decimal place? -0.2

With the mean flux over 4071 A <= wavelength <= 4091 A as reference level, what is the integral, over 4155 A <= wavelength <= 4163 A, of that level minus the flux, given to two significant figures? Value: -6.4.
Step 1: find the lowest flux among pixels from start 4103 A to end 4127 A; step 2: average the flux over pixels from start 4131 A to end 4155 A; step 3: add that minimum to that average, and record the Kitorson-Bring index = 58.5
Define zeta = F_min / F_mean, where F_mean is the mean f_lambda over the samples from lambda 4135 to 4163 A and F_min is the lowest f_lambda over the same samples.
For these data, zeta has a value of 0.89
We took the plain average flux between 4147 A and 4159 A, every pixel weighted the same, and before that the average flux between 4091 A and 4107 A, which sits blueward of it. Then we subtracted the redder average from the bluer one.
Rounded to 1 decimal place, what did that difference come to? -4.7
